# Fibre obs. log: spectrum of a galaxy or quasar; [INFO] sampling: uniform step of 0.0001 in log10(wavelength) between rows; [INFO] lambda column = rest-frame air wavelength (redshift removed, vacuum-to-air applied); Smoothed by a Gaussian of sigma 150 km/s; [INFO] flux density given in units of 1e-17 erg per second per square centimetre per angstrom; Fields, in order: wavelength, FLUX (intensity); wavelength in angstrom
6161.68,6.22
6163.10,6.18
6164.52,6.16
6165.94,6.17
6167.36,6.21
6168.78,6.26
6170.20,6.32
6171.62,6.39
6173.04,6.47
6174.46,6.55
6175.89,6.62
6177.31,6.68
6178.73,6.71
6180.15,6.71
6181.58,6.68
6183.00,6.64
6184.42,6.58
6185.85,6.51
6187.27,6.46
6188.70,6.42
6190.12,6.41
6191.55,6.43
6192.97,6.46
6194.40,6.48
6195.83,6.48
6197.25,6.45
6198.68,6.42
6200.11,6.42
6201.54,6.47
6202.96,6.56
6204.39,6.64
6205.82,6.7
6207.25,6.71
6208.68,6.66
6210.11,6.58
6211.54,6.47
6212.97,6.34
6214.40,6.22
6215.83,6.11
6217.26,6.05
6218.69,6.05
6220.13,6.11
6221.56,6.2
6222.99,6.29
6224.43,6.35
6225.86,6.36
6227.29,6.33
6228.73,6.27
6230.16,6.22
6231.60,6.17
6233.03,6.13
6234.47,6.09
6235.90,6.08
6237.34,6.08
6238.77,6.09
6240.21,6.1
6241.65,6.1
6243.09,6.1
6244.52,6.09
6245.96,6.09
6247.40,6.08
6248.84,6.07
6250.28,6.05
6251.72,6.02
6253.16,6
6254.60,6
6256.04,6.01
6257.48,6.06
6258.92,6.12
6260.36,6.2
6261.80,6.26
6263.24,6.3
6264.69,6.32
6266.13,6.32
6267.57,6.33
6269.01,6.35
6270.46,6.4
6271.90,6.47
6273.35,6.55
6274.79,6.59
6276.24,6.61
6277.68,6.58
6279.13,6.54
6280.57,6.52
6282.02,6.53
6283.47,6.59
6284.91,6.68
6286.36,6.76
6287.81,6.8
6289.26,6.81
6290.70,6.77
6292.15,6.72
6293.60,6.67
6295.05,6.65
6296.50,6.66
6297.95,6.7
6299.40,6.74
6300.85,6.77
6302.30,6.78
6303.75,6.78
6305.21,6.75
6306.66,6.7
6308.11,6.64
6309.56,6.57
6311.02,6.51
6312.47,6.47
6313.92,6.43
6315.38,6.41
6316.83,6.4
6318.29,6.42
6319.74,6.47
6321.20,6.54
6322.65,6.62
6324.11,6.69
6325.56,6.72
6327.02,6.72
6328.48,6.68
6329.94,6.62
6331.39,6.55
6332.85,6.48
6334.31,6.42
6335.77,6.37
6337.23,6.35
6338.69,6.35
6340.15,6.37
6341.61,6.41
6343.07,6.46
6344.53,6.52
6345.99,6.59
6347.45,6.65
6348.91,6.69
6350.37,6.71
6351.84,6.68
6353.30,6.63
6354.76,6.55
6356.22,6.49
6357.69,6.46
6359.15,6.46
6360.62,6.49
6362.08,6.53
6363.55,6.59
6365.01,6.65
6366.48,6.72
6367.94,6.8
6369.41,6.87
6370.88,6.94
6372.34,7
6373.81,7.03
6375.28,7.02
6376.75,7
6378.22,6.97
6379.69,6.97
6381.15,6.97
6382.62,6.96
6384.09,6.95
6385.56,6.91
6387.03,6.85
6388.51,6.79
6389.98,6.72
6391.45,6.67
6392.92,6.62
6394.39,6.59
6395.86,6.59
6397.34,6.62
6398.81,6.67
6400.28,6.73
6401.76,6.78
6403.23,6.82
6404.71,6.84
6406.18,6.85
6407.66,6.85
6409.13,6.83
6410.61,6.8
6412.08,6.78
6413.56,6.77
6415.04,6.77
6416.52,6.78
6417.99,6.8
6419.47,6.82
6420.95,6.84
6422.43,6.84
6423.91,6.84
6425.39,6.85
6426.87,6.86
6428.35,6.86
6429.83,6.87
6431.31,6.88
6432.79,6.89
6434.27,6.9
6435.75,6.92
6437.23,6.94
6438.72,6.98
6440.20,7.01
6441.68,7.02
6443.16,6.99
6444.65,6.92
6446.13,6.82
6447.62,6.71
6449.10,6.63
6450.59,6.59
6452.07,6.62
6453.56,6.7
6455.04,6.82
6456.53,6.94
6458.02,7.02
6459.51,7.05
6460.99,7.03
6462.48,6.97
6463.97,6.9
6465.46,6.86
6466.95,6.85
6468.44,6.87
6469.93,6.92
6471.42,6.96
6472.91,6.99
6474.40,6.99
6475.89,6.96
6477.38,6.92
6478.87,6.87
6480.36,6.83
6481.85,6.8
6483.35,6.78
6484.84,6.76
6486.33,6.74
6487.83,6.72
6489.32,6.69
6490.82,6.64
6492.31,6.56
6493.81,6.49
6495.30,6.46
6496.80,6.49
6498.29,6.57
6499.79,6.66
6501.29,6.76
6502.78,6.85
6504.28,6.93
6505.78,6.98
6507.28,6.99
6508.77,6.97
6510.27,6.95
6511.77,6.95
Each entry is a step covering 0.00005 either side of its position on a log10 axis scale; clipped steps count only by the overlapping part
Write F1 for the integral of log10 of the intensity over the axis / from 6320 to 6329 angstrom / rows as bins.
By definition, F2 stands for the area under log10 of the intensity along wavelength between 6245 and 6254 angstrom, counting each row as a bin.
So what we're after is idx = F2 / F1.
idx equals 0.95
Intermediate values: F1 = 7.4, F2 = 7.0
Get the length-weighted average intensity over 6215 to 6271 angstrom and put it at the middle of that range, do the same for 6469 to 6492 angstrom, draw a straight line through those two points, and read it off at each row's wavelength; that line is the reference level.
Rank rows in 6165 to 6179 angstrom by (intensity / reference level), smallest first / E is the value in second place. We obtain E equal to 1.04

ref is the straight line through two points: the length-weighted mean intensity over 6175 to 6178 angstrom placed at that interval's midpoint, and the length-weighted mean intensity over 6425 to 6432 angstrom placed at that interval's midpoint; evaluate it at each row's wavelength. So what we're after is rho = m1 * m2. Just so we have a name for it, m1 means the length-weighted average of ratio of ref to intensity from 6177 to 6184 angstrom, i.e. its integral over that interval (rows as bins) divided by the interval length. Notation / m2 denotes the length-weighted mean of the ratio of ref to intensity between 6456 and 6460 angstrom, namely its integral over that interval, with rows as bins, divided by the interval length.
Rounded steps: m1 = 0.99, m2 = 0.98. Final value 0.98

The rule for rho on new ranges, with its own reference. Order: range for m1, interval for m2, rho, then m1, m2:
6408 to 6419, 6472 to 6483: 1.01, 1.01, 1.00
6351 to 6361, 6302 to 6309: 1.04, 1.04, 1.00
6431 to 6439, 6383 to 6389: 0.98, 0.99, 0.99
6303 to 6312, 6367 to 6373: 1.00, 1.01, 0.99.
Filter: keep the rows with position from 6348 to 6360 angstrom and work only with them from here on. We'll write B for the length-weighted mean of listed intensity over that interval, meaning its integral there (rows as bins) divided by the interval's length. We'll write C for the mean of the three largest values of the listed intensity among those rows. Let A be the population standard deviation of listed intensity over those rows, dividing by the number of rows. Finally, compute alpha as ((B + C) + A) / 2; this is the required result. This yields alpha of 6.69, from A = 0.10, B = 6.6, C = 6.69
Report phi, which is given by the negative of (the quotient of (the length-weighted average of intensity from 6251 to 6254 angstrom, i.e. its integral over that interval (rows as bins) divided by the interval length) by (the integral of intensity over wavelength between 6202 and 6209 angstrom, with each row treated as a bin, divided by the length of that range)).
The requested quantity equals -0.90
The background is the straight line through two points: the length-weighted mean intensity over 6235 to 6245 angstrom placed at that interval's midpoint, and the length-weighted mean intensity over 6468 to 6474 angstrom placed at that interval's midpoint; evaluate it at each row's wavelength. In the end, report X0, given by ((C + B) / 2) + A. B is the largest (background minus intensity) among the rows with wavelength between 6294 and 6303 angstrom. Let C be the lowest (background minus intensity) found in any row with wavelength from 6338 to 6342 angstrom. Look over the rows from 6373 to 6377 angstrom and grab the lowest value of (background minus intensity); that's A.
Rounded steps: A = -0.44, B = -0.35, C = 0.06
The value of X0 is -0.6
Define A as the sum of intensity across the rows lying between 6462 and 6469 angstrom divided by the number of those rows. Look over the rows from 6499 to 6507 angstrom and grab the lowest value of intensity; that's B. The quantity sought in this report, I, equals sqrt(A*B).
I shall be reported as 6.77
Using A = 6.9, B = 6.66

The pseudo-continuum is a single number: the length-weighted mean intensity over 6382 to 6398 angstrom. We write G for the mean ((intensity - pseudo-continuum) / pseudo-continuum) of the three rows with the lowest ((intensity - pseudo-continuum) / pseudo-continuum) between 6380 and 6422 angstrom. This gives -0.02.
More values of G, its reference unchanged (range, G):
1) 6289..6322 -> -0.05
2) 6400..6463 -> -0.02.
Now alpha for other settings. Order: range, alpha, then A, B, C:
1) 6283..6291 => 6.81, 0.08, 6.7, 6.79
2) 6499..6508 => 6.97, 0.12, 6.9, 6.97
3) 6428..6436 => 6.91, 0.02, 6.9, 6.90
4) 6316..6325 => 6.63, 0.10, 6.5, 6.62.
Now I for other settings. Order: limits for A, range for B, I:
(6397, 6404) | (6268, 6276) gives 6.53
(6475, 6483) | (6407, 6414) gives 6.82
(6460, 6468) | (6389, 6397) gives 6.75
